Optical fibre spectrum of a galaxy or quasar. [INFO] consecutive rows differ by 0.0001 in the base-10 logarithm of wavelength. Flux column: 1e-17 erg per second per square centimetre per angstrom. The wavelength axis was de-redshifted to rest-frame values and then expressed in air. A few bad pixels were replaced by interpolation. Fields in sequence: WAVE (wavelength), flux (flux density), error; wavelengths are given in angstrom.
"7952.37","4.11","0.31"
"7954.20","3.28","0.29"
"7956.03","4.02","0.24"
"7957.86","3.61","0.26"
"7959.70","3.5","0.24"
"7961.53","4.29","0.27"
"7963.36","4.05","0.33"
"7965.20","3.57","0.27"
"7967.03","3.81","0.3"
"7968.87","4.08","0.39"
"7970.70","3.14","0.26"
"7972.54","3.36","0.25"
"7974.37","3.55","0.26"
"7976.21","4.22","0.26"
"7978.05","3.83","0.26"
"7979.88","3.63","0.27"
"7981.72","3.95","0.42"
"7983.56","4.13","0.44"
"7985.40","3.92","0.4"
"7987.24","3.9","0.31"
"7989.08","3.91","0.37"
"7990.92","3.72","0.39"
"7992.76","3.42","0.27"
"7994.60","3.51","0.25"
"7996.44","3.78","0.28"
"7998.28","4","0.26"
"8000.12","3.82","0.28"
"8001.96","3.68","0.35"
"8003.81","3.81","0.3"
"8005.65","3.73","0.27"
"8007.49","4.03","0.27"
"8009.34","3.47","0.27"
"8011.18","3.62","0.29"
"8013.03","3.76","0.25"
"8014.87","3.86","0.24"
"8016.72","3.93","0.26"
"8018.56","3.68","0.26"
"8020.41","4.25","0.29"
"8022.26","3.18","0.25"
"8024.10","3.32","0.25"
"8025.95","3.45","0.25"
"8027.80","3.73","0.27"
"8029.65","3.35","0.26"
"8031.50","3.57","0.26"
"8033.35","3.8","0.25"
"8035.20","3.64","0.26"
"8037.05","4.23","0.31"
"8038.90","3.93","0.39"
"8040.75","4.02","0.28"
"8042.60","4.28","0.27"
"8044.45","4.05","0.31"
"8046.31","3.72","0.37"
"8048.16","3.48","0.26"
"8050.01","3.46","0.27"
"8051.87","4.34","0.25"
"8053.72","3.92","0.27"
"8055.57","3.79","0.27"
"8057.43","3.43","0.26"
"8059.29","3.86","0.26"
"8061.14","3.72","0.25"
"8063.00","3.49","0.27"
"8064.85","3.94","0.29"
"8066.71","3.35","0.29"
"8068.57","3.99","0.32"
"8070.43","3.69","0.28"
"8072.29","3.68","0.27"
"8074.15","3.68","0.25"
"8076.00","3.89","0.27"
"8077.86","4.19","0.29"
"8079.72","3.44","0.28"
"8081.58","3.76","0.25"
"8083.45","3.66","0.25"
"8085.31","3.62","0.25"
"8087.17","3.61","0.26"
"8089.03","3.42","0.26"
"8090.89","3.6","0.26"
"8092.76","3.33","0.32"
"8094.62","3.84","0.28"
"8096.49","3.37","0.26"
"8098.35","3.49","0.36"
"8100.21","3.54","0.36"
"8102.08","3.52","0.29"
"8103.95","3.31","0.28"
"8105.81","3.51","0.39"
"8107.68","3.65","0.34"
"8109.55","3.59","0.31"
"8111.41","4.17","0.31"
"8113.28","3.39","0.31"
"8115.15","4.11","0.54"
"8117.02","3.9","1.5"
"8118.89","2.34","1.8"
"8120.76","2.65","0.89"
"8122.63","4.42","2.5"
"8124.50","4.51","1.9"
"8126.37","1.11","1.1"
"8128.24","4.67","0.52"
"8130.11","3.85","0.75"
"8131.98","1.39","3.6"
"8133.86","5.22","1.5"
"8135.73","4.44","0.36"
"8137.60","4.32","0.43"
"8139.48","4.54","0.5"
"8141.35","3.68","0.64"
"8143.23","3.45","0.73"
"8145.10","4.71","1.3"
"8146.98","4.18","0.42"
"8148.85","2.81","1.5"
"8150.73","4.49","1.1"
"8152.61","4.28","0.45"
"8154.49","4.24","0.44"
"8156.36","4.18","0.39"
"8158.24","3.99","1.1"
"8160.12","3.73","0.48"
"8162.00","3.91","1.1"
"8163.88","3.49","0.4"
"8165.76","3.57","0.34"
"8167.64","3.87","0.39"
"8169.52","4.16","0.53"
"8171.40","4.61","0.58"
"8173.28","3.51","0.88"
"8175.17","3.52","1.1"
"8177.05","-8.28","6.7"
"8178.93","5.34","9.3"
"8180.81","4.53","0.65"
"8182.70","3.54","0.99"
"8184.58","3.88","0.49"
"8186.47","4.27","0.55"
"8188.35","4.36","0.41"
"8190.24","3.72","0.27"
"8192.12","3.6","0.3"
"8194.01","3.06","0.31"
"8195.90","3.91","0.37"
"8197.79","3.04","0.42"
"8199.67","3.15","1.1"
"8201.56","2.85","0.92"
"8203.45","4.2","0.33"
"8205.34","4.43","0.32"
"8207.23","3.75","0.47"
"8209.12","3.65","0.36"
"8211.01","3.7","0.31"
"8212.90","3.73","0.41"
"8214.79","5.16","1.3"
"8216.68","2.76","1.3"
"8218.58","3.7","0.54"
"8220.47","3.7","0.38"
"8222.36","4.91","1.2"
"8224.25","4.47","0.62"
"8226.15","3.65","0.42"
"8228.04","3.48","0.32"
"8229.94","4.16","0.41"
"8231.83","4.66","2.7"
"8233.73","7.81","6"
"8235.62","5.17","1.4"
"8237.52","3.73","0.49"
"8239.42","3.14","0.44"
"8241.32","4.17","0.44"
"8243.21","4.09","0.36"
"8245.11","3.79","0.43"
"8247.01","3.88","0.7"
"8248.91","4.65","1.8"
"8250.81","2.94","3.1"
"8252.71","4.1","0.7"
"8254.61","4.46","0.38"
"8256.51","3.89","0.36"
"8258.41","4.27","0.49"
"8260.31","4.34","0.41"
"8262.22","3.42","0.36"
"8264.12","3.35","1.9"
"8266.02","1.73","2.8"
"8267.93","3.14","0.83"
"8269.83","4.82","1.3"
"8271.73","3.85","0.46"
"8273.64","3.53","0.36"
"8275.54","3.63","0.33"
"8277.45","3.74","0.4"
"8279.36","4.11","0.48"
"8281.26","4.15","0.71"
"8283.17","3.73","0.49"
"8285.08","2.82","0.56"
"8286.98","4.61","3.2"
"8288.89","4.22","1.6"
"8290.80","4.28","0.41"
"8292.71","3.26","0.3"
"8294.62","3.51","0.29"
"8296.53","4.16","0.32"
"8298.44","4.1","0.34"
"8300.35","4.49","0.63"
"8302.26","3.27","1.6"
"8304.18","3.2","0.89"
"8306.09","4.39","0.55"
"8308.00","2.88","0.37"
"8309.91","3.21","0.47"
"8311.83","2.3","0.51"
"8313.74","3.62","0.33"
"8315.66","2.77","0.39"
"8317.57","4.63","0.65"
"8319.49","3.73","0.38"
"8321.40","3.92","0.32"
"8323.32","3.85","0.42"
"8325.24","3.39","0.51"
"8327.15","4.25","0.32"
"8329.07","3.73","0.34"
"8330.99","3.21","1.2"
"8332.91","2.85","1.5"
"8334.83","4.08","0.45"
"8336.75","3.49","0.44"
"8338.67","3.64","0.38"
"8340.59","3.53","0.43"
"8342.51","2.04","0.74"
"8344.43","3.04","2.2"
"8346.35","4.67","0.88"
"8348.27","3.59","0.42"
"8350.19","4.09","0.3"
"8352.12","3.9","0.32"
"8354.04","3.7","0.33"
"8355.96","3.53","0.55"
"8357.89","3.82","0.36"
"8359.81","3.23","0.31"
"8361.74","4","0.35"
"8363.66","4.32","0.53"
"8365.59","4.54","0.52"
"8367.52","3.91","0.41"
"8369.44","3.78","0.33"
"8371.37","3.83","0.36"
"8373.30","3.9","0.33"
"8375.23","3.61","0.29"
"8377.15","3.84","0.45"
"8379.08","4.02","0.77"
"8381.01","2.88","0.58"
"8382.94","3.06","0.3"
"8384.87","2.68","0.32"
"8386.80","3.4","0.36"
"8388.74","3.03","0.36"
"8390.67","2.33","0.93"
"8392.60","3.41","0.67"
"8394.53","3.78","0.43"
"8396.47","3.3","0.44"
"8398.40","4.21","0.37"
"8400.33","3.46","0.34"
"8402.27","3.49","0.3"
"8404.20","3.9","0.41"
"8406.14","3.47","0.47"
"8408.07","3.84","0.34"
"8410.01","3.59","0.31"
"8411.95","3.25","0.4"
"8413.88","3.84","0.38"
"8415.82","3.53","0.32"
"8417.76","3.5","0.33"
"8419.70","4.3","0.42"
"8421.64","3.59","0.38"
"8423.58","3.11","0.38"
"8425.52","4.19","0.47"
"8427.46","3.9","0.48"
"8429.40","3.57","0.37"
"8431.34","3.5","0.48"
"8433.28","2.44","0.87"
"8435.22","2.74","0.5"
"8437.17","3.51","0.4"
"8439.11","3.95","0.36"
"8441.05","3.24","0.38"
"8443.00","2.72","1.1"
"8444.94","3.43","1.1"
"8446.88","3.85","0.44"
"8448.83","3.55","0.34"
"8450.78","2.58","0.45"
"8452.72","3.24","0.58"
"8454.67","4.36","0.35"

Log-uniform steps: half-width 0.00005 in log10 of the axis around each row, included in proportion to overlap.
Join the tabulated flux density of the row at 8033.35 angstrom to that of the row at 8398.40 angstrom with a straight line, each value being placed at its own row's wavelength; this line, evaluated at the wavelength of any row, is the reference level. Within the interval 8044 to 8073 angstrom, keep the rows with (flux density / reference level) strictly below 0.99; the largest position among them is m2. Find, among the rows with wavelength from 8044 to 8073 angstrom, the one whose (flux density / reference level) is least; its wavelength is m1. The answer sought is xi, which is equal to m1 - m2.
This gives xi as -5.6 angstrom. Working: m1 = 8066.71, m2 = 8072.29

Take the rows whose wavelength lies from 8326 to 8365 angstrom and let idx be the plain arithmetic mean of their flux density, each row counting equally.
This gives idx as 3.64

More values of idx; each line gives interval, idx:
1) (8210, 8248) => 4.19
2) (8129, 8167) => 3.92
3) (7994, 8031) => 3.70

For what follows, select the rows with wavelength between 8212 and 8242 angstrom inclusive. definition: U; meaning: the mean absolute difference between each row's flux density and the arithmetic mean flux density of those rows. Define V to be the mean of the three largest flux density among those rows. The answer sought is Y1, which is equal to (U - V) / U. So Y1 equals -6.4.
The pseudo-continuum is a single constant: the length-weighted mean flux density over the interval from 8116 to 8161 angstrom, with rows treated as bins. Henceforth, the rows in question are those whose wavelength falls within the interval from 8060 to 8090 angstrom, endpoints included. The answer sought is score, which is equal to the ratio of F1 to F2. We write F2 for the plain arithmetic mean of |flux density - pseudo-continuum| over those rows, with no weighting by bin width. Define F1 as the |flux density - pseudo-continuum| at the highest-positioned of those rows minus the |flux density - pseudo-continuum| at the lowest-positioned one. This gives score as 1.5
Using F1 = 0.30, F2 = 0.20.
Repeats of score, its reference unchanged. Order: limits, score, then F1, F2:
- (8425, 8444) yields 1.2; 0.68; 0.55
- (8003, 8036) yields 0.7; 0.14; 0.22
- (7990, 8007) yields -0.1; -0.01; 0.13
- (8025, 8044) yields 0.5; 0.14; 0.25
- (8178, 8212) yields -3.1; -1.45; 0.47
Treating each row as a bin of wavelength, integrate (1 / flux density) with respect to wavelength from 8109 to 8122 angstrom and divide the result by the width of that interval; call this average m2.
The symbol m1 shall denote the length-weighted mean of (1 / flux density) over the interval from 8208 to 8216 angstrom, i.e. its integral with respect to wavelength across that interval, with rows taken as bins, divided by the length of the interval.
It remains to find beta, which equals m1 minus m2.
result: -0.05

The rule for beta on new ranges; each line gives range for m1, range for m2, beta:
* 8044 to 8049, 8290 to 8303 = 0.01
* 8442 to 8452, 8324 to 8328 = 0.05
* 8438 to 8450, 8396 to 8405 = 0.02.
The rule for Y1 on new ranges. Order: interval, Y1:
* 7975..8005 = -25.5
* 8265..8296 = -7.6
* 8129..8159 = -7.1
